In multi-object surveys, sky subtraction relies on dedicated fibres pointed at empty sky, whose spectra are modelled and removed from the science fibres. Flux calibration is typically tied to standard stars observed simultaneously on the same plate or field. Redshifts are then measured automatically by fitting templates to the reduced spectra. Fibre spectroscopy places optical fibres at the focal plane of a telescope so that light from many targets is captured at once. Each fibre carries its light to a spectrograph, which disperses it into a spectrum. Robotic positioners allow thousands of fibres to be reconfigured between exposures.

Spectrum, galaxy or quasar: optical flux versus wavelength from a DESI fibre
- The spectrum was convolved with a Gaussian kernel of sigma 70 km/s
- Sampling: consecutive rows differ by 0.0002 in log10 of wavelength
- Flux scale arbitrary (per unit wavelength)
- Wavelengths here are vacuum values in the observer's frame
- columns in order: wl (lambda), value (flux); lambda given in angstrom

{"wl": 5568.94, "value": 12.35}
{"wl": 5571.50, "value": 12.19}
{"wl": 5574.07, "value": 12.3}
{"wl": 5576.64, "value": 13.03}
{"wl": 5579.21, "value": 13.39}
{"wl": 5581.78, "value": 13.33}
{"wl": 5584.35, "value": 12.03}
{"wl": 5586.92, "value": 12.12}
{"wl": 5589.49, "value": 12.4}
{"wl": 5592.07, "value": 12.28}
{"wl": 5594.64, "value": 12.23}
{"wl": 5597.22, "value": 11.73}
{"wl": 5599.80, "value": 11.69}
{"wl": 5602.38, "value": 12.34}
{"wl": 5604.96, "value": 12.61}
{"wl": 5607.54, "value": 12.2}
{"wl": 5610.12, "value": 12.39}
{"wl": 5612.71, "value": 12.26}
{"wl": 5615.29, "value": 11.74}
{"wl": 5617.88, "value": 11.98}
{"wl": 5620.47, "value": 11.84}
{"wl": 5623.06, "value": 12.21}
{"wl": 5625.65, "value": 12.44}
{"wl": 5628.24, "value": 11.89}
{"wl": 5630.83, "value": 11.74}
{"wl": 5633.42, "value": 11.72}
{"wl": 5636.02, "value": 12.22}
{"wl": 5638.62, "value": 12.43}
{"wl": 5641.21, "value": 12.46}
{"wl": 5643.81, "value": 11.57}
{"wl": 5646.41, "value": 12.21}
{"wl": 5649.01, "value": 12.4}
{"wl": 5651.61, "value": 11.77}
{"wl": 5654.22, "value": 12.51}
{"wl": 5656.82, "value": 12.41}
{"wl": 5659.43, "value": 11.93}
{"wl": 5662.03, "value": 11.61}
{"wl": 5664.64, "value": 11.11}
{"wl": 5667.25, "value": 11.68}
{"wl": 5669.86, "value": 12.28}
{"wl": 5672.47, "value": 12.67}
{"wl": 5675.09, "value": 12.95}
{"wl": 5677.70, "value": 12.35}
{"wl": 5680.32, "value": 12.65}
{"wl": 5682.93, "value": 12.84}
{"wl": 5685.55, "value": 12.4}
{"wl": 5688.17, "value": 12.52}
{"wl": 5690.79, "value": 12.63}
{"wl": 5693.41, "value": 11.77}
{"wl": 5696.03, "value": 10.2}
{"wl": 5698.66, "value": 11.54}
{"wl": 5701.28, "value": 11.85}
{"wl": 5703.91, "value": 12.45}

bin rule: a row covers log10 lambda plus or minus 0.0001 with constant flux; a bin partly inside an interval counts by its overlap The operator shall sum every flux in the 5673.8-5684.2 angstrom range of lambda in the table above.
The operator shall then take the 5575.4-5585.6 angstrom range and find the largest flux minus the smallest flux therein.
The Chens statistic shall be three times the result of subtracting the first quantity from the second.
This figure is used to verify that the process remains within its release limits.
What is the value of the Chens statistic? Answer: -148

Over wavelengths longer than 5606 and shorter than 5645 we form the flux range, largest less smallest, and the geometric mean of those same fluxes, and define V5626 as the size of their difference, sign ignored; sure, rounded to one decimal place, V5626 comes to 11.2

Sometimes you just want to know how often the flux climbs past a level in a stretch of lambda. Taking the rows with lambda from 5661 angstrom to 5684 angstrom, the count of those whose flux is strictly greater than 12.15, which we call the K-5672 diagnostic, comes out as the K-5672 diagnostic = 6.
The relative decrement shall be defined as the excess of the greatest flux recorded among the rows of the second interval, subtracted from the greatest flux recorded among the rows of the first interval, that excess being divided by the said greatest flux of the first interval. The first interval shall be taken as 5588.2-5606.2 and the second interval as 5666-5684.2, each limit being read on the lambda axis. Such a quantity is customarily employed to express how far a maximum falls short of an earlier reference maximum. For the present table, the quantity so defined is -0.03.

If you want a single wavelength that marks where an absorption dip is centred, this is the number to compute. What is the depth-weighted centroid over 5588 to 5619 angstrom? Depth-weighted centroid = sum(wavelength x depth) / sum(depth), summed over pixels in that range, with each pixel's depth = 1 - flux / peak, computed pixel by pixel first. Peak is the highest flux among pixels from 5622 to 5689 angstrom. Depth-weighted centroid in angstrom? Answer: 5604.2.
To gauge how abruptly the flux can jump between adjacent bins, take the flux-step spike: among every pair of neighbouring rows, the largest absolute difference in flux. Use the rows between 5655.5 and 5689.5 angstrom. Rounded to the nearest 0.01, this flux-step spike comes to 0.60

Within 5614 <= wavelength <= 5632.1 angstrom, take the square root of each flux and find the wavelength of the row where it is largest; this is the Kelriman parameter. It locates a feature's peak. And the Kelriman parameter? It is 5625.65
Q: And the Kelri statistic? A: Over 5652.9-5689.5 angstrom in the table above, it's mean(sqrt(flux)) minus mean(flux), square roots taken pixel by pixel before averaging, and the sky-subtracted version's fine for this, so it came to -8.78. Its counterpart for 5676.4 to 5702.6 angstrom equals -8.60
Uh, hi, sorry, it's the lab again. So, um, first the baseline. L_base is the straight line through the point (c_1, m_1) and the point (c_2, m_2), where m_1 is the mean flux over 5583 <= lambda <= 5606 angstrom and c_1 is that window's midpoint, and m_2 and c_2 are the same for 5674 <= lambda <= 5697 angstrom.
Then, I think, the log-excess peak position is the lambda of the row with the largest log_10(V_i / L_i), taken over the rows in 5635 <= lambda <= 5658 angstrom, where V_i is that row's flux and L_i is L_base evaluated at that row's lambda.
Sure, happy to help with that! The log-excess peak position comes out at 5654.22 angstrom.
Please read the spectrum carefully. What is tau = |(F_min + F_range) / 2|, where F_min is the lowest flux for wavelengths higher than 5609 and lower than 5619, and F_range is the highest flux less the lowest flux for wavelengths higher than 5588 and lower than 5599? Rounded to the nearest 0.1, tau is 6.2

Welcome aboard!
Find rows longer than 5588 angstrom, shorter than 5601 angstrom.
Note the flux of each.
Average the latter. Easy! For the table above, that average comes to 12.1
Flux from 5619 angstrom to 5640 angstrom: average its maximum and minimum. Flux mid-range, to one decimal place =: 12.1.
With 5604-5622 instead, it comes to 12.2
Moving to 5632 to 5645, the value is 12.0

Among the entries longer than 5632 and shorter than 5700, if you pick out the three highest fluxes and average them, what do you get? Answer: 12.8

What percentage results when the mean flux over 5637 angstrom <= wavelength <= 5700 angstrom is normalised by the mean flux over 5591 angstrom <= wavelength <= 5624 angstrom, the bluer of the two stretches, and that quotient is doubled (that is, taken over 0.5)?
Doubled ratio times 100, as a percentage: 200.1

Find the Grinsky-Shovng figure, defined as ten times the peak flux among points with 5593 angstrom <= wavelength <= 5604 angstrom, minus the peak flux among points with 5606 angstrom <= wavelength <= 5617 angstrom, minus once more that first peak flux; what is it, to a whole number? 99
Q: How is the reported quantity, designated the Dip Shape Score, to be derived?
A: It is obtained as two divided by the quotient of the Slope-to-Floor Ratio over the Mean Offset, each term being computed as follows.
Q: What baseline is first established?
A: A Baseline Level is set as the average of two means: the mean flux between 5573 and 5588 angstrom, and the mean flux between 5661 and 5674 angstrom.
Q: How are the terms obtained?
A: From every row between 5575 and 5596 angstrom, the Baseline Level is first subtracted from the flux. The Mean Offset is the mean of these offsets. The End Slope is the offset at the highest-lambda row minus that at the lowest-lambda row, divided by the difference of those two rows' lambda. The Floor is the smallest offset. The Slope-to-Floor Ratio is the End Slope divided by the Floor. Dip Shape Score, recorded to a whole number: 4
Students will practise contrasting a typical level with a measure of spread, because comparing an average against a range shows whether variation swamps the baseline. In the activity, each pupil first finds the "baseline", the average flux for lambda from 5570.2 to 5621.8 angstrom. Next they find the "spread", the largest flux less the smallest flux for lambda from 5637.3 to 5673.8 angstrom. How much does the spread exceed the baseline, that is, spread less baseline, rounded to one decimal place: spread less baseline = -10.7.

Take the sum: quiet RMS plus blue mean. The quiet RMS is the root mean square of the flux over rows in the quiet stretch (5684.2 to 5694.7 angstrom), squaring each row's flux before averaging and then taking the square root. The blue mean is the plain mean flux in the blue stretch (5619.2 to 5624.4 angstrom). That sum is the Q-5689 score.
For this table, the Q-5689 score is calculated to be 24.4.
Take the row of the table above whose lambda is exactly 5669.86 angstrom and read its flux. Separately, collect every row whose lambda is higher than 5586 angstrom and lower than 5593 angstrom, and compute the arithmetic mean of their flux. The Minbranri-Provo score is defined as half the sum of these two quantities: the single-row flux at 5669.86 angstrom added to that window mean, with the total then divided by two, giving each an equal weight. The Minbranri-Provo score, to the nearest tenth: 12.3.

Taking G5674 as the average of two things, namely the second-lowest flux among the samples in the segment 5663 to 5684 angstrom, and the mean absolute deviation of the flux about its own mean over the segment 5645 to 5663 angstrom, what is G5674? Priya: 5.99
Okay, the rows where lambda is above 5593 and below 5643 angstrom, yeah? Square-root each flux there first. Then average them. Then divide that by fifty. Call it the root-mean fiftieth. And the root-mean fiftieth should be 0.0696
